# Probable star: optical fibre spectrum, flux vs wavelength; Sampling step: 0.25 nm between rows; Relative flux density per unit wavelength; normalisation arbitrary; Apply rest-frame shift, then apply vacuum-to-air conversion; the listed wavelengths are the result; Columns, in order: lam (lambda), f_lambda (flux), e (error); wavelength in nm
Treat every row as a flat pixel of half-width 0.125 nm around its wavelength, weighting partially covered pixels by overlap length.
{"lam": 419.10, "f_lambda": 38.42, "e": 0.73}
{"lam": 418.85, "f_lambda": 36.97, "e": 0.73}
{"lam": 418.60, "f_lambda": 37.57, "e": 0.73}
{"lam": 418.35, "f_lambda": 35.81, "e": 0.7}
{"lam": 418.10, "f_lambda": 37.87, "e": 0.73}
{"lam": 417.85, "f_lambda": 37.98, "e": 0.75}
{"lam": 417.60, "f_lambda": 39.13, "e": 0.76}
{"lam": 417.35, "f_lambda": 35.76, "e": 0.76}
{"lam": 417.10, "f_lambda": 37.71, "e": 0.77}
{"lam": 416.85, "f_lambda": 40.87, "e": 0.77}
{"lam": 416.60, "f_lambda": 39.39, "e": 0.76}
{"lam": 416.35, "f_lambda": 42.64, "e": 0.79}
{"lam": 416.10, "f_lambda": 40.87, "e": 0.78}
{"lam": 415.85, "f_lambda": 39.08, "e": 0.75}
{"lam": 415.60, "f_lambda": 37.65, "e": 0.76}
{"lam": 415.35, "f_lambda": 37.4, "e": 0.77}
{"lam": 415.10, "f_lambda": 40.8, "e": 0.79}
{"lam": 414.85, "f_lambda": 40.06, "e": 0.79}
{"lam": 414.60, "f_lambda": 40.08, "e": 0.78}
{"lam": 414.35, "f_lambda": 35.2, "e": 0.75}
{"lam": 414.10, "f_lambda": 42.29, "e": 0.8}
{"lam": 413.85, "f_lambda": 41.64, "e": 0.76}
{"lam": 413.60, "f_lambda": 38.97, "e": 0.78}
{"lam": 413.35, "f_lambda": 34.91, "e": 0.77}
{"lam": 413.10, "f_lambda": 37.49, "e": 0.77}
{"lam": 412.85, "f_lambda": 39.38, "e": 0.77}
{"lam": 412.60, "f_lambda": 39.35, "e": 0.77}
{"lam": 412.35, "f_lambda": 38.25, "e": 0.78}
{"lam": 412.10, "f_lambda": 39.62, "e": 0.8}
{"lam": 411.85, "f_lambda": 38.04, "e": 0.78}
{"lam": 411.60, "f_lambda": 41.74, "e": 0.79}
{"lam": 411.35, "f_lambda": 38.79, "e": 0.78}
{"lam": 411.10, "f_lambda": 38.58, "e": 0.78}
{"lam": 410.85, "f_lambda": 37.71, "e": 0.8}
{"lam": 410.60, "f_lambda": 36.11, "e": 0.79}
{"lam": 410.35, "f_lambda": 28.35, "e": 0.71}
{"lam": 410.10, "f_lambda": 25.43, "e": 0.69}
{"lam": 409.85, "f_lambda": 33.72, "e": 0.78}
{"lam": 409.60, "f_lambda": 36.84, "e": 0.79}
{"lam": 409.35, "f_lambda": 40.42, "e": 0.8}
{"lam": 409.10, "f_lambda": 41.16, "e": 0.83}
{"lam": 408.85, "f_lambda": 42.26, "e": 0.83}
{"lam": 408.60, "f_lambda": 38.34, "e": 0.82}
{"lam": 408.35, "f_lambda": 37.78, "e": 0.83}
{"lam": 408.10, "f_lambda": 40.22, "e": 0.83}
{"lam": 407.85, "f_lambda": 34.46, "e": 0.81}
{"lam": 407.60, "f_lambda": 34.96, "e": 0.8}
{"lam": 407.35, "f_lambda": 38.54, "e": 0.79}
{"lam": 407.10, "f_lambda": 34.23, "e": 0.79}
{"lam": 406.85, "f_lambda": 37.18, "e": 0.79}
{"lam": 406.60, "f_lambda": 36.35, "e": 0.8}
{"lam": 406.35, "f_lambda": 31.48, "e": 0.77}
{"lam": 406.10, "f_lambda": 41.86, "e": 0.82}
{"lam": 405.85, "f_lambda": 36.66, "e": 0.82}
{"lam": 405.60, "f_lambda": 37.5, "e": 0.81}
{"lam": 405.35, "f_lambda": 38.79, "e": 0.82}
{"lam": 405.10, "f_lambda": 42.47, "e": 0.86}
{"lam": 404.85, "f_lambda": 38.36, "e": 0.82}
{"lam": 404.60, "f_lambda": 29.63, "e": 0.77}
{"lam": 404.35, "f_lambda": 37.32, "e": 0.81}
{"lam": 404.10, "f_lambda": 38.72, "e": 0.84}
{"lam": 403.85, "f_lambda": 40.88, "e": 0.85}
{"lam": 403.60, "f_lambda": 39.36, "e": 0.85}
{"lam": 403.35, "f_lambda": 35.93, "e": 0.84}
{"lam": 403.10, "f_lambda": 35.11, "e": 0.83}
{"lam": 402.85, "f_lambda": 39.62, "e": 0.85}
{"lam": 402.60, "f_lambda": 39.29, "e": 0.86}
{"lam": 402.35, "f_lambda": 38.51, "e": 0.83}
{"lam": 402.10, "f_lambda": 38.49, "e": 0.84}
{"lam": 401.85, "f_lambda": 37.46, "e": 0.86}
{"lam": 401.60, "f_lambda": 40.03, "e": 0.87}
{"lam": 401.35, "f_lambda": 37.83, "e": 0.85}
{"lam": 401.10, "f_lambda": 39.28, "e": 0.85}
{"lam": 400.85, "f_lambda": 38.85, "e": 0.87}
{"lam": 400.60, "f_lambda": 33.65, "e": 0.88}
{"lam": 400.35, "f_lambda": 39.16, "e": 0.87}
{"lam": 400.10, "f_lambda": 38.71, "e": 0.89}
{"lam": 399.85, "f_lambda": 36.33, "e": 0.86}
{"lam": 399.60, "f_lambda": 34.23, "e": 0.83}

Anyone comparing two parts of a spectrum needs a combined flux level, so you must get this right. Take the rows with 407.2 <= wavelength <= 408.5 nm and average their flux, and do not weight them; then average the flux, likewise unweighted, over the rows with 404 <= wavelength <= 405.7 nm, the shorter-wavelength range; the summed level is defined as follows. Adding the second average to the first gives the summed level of 75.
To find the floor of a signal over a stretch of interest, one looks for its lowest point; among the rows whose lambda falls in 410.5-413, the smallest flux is 36.11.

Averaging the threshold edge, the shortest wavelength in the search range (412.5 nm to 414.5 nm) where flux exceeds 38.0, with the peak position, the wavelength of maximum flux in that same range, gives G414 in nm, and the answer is 413.35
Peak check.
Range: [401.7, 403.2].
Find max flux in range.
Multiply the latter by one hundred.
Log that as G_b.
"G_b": 3962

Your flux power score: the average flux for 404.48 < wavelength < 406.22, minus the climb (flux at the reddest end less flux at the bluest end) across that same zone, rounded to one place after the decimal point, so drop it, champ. 25.7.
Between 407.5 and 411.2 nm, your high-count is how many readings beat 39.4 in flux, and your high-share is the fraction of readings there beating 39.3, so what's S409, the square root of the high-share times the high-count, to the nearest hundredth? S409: 1.03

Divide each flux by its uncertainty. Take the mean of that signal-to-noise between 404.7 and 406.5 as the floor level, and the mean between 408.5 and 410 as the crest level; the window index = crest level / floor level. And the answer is 1.03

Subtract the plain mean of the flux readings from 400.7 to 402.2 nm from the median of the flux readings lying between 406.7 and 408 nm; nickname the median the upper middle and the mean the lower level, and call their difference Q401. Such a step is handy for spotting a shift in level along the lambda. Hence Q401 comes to -4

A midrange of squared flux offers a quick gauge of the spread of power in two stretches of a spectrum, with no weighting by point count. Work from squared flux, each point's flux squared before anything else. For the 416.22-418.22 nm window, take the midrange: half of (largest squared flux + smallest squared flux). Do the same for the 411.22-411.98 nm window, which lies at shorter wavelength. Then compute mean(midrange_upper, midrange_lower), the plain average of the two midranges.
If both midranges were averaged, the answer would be 1572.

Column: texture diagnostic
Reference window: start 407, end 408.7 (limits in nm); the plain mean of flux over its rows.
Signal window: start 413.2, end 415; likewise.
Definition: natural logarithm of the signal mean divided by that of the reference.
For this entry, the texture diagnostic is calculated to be 0.055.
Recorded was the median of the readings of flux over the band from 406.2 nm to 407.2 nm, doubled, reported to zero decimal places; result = 71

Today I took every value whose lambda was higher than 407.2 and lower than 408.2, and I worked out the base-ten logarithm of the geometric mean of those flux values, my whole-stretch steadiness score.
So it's 1.57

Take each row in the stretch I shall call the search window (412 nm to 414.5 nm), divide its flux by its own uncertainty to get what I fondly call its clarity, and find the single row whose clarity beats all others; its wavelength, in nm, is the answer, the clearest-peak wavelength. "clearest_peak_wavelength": 413.85 nm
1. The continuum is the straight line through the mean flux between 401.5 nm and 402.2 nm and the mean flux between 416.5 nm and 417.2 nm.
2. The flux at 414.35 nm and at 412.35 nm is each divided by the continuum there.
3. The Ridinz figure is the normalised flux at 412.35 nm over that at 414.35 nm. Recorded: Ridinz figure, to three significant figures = 1.09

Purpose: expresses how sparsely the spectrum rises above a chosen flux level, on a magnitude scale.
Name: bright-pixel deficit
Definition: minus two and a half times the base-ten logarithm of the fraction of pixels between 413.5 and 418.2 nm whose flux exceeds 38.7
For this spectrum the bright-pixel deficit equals 0.50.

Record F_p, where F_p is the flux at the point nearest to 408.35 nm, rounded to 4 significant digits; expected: 37.78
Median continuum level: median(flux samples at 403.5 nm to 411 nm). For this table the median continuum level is 37.6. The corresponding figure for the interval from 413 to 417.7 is 39.1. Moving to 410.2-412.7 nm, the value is 38.4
